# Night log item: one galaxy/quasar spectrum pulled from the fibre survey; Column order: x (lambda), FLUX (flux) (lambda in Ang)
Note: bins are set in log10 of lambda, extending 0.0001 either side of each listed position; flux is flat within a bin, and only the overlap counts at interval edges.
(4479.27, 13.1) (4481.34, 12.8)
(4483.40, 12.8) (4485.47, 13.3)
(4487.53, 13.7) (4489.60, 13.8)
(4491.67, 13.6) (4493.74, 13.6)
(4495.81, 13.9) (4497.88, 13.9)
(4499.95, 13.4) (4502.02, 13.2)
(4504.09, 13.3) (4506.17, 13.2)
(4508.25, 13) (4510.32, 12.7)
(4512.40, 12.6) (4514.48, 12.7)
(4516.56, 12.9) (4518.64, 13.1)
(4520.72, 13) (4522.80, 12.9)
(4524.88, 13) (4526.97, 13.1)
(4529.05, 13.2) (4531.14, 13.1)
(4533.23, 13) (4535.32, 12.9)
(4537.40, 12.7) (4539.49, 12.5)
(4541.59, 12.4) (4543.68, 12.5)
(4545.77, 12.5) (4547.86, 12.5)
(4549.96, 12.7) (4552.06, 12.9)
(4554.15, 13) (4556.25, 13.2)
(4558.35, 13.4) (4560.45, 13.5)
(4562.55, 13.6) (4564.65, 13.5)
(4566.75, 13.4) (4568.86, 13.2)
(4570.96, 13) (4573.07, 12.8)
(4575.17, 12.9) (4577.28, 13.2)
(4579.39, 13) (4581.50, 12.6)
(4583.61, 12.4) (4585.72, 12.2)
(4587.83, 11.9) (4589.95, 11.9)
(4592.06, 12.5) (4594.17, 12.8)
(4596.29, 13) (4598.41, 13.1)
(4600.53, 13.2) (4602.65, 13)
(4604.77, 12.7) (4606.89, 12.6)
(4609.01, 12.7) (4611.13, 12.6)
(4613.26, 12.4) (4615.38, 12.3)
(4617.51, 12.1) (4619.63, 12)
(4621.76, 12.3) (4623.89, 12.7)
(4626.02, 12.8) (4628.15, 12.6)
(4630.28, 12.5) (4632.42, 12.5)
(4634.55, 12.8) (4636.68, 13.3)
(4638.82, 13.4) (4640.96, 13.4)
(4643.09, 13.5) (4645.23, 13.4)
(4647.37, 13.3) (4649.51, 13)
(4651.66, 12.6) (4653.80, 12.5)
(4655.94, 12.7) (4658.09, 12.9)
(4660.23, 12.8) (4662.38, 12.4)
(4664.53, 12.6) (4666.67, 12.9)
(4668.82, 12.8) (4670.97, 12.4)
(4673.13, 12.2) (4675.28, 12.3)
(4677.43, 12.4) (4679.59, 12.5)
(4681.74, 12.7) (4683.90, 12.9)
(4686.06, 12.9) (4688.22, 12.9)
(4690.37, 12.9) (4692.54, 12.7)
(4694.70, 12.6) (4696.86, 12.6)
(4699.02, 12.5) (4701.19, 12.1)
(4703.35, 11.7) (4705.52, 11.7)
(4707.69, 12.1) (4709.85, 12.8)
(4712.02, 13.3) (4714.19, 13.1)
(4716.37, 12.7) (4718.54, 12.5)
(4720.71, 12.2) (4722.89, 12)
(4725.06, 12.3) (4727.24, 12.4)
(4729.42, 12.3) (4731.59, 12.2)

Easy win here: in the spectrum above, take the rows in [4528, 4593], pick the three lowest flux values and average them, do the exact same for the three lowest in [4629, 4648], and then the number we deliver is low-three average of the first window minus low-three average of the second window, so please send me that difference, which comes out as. -0.60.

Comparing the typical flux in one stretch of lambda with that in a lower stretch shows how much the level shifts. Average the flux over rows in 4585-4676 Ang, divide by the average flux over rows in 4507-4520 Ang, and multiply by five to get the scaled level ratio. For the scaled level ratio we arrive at 4.94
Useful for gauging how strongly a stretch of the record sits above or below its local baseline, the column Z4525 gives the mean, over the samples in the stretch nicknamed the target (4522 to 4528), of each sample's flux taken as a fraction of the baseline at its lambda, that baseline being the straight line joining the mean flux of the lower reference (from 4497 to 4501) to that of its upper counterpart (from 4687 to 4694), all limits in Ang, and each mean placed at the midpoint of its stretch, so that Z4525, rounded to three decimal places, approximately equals 0.960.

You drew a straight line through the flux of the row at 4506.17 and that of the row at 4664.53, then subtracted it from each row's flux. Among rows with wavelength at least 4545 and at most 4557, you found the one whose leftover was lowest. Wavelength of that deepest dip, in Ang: 4545.77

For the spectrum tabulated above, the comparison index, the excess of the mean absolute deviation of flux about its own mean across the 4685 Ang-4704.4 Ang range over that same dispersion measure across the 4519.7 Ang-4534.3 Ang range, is 0.22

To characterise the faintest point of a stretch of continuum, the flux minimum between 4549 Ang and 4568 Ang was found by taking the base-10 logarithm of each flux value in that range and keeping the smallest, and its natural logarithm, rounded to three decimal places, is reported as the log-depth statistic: 0.099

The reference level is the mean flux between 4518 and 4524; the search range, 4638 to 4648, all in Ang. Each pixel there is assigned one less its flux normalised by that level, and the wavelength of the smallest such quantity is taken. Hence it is 4643.09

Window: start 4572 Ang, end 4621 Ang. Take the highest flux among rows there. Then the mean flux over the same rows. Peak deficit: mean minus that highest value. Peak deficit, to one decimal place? -0.6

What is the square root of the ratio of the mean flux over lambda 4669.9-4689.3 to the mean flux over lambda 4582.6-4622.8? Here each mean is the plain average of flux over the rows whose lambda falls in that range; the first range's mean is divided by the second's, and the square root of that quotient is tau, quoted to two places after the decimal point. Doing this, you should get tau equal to 1.00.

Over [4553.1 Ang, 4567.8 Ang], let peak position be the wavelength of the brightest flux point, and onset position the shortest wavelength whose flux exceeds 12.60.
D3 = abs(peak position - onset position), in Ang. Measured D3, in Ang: 8.4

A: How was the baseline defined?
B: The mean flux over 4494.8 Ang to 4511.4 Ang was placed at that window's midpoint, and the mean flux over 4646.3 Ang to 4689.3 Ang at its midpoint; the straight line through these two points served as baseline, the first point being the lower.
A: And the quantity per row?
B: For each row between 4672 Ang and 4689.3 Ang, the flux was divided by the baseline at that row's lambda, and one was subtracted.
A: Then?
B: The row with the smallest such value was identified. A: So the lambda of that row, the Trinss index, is 4673.13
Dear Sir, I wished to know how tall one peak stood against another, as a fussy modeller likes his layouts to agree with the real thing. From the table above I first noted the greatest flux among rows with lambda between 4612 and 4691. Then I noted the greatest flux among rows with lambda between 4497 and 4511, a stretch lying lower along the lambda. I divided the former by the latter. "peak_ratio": 0.97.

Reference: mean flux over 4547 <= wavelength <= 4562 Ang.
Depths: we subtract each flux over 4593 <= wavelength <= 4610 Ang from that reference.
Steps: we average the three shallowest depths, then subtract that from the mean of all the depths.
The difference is 0.21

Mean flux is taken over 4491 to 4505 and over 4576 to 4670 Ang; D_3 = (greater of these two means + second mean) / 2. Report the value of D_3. 13.1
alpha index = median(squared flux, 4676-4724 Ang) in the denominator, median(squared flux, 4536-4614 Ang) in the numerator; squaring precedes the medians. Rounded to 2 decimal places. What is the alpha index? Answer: 1.03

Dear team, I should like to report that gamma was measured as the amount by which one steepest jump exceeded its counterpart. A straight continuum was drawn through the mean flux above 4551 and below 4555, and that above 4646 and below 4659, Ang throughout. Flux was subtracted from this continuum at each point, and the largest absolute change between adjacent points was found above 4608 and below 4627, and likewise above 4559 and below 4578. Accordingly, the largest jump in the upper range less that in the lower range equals 0.1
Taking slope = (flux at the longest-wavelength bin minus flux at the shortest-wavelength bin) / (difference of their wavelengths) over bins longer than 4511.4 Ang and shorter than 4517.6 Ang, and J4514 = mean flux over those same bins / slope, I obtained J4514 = 177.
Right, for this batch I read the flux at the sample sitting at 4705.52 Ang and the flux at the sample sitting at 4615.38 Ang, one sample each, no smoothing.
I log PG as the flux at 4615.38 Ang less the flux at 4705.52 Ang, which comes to 0.6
